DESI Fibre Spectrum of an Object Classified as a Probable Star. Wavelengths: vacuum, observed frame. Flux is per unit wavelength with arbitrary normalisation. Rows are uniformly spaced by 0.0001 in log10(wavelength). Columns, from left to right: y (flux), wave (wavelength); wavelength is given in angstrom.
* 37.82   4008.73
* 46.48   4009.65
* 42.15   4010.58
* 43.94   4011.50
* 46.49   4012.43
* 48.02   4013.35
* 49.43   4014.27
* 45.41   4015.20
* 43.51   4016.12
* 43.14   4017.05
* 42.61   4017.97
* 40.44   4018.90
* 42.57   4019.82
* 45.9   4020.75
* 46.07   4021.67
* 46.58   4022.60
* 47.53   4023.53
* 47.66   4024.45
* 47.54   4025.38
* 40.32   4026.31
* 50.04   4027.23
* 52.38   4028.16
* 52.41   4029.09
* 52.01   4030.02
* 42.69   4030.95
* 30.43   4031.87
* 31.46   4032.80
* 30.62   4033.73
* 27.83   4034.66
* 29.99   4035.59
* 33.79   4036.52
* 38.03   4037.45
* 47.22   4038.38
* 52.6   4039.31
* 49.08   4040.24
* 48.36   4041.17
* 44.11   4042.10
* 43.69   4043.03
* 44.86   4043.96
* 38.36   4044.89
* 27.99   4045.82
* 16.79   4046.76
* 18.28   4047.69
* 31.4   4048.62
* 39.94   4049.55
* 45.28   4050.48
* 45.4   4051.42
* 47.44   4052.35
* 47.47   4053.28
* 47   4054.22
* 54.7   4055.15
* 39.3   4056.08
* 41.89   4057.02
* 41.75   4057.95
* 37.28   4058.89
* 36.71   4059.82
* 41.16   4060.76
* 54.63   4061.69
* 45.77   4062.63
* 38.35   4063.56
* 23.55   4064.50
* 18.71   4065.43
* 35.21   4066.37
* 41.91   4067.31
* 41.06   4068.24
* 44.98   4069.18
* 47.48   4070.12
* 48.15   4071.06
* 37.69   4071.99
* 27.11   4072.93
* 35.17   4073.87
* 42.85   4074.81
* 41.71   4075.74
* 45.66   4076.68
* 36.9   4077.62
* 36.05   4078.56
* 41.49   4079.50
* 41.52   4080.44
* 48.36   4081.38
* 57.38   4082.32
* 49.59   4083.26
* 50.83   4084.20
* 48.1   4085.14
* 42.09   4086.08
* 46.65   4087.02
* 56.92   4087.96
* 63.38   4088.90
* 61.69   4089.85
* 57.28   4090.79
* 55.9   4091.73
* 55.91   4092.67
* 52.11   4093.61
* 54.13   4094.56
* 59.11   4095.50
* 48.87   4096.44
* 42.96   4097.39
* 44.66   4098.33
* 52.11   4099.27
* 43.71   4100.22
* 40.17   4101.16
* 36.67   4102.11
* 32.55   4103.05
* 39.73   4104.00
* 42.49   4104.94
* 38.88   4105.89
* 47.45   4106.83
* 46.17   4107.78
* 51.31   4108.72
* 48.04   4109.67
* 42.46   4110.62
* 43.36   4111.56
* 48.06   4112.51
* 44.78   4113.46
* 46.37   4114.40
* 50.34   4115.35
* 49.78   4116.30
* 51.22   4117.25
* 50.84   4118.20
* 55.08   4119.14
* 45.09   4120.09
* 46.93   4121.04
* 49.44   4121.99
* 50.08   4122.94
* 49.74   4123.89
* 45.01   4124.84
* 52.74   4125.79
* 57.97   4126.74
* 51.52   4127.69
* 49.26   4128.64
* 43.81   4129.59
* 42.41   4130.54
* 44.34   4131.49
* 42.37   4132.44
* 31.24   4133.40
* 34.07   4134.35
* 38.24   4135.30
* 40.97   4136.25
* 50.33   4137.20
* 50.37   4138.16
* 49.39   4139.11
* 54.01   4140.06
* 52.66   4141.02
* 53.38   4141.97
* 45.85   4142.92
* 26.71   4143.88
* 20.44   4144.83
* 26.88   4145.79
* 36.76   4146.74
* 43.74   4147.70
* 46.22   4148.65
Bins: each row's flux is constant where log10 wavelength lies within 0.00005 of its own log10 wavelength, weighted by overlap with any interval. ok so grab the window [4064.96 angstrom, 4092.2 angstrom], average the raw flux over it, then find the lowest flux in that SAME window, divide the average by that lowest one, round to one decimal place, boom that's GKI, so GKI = 2.4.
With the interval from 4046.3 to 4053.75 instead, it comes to 2.2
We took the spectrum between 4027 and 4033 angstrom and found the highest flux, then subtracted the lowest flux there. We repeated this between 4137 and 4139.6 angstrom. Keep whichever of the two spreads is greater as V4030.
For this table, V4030 22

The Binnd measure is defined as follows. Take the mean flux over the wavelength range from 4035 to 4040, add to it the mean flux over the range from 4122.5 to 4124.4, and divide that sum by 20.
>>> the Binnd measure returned 4.51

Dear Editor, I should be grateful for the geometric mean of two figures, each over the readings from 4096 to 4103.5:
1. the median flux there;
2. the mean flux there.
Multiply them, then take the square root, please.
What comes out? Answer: 43.0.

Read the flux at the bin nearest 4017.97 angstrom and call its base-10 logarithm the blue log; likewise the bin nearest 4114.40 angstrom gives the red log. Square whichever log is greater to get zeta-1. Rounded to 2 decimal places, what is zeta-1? 2.78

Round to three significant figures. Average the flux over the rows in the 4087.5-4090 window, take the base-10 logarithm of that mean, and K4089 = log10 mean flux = 1.78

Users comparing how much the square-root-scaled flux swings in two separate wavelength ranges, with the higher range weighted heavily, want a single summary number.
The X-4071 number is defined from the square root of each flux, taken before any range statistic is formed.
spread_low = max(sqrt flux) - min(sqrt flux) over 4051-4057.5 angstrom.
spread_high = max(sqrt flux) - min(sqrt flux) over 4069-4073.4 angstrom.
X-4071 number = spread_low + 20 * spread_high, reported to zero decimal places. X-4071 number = 36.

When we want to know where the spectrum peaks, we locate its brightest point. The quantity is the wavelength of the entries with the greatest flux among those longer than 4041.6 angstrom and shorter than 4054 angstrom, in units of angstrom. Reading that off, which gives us 4053.28 angstrom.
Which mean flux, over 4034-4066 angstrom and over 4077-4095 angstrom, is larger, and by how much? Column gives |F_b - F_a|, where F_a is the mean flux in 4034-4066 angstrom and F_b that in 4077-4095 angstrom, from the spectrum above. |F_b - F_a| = 11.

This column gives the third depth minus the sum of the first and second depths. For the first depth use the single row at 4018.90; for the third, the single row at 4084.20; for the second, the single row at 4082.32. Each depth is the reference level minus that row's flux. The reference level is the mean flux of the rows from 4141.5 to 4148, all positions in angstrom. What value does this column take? 11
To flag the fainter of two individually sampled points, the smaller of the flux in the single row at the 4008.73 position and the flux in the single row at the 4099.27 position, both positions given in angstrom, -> 38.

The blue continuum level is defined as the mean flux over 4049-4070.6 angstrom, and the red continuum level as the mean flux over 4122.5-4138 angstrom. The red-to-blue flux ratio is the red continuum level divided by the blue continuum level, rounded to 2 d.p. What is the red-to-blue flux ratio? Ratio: 1.09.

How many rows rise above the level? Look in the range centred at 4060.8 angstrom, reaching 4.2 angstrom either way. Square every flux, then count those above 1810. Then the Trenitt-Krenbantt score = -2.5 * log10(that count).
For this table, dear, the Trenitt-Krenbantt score -0.75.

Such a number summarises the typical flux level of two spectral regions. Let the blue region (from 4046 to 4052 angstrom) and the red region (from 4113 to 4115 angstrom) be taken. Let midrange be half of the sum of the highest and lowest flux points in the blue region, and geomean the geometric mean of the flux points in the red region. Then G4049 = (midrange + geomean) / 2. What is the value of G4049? 38.3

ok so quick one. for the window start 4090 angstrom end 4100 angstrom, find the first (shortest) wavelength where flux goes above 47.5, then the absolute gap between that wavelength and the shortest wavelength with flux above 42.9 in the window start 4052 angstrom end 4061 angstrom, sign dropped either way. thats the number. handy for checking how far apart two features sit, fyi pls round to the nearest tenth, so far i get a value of 38.4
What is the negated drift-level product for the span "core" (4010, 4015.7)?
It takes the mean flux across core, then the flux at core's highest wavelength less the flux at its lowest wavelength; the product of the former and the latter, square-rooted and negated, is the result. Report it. -12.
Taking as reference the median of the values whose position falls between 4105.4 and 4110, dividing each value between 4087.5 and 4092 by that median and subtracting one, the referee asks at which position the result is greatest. 4088.90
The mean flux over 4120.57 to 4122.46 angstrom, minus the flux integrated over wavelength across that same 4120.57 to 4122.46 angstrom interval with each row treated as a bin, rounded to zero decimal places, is -43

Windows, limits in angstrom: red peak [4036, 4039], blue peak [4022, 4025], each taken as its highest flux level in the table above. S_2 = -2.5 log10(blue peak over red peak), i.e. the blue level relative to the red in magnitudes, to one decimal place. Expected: 0.0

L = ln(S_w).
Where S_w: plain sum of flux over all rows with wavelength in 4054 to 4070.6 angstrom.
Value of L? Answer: 6.60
